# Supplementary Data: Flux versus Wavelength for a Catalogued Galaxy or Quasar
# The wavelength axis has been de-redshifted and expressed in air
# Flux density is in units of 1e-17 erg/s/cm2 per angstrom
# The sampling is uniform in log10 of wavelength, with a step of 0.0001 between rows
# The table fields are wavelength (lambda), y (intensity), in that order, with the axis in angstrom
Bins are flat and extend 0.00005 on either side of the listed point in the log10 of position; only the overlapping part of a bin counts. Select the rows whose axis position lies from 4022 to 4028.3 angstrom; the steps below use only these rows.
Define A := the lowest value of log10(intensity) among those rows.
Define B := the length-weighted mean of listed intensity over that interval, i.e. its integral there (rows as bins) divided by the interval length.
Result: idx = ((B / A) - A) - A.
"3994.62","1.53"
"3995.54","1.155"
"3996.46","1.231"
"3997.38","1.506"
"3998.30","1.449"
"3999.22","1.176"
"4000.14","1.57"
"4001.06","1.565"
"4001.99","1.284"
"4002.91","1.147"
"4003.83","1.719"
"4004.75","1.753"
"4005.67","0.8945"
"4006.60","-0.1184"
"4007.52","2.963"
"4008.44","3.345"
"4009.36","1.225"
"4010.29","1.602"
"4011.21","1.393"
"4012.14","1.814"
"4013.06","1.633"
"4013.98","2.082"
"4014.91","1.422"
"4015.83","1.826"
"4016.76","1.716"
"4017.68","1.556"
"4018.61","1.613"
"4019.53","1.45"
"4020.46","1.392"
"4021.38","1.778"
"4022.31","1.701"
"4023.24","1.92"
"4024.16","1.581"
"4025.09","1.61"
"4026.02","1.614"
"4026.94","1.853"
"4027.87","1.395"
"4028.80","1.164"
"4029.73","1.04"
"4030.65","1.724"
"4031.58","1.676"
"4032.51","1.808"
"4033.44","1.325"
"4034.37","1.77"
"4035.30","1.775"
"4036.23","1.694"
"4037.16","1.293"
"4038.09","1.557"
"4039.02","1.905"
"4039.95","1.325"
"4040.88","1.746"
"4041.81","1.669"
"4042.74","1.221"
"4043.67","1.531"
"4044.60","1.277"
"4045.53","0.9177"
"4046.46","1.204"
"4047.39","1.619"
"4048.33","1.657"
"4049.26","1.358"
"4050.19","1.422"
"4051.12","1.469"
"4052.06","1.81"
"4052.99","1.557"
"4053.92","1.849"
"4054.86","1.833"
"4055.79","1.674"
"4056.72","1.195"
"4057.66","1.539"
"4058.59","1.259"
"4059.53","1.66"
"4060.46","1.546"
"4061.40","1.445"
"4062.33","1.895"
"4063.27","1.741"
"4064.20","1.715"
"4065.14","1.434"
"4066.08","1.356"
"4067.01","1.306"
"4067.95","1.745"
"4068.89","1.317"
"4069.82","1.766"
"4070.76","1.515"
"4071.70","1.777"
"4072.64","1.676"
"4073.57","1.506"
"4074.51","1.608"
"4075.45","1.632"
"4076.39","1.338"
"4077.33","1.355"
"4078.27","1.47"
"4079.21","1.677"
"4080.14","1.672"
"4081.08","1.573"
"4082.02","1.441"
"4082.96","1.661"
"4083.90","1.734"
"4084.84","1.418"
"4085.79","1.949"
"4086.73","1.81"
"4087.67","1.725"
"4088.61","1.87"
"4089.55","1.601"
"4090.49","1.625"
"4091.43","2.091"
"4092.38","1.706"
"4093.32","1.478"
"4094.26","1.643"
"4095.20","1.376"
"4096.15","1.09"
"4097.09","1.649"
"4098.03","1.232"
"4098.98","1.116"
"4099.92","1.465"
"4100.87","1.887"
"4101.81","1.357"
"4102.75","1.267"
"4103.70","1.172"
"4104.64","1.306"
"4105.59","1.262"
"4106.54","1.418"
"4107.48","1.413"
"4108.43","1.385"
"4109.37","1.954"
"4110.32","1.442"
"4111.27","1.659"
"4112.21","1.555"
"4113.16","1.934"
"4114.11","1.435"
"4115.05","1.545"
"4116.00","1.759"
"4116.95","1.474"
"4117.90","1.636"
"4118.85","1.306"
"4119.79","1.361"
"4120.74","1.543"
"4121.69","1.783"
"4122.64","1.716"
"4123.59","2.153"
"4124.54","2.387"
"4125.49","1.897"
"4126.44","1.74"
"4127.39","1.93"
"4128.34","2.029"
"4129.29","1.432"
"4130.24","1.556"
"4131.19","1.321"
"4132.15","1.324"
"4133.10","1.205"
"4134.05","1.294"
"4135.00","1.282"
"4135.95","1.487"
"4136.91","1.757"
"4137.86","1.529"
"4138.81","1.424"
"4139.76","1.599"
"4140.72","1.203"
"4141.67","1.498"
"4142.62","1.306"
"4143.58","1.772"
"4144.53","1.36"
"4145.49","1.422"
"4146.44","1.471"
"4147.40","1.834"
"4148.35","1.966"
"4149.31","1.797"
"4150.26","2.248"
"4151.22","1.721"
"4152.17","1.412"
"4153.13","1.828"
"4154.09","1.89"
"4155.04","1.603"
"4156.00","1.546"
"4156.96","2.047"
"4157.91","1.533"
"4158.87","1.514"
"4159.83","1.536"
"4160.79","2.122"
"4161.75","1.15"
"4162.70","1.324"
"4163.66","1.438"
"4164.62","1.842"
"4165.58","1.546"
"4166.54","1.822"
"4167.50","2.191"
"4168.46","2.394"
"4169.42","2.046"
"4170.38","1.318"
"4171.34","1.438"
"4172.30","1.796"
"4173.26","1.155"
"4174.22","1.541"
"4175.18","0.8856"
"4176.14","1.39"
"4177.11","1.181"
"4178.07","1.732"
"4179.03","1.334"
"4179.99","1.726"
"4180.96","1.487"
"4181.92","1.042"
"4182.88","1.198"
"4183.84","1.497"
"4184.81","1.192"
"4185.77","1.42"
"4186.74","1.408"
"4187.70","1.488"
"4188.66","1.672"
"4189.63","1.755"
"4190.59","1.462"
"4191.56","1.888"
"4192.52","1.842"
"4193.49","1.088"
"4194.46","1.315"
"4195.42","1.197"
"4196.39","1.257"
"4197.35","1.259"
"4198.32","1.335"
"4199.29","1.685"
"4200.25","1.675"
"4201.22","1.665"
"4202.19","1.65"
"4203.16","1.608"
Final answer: 11.3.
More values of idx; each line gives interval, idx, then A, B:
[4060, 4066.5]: 11.8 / 0.13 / 1.59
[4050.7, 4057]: 21.1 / 0.08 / 1.64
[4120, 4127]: 9.5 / 0.19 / 1.87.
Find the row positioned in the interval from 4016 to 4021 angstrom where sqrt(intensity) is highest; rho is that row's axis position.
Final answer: 4016.76 angstrom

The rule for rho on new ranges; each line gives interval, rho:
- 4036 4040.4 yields 4039.02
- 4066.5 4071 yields 4069.82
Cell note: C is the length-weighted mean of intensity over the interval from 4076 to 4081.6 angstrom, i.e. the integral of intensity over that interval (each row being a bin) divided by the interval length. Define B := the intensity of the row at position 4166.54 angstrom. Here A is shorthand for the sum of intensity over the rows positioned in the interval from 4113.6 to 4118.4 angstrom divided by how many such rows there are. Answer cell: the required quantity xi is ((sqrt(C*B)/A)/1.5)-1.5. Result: -0.79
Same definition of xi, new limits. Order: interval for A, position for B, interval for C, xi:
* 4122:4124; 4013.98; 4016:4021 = -0.88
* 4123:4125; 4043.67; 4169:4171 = -1.03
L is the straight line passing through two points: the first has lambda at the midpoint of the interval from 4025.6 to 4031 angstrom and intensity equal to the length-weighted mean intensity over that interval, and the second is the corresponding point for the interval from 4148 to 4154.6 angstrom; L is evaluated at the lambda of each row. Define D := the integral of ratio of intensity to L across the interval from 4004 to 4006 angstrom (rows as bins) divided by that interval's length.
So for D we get 1.02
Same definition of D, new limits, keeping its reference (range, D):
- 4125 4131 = 0.99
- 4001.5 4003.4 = 0.89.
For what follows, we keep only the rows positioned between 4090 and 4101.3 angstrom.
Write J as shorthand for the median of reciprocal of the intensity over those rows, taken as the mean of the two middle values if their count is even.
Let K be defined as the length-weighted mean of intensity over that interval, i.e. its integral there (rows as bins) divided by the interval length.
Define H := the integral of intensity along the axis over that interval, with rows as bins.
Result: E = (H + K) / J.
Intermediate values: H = 17.3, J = 0.65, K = 1.53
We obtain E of 29.1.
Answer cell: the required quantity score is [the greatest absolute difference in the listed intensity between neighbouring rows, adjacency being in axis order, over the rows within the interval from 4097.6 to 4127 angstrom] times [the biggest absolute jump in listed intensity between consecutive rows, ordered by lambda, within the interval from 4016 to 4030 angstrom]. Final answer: 0.26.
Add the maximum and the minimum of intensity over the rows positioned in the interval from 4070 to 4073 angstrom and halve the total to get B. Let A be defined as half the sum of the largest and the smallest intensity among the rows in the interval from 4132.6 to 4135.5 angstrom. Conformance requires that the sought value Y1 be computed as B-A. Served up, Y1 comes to 0.4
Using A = 1.2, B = 1.65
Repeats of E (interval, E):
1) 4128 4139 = 25.1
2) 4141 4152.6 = 33.2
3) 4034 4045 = 30.2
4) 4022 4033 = 31.3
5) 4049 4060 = 28.9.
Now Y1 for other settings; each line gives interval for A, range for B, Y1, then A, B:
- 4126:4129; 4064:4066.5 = -0.3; 1.9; 1.54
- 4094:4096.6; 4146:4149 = 0.4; 1.4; 1.72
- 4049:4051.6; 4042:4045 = 0.0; 1.4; 1.38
